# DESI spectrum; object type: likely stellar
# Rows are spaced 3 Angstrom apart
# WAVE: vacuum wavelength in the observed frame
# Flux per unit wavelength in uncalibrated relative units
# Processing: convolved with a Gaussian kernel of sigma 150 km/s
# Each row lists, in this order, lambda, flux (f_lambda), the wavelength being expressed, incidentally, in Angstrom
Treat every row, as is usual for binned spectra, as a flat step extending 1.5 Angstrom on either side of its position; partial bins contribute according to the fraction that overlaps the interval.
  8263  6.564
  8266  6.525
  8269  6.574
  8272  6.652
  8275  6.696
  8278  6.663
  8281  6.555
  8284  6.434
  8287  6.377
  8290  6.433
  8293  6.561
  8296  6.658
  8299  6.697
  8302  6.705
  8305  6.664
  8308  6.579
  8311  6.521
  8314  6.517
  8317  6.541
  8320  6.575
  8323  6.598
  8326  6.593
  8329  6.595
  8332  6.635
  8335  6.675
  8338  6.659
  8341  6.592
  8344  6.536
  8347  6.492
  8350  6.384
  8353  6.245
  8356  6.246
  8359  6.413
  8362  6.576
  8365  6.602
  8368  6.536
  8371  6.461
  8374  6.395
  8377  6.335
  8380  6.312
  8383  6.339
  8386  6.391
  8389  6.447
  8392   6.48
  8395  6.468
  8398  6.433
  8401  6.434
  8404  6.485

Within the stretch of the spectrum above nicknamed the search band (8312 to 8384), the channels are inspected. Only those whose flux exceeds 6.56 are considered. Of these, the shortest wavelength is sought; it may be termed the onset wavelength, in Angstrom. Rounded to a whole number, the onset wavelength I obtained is 8320 Angstrom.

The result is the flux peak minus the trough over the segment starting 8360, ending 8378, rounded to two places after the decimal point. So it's 0.27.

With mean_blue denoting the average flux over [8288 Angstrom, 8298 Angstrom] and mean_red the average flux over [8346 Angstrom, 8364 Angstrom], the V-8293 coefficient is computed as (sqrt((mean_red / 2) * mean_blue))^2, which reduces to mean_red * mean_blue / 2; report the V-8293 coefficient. 20.9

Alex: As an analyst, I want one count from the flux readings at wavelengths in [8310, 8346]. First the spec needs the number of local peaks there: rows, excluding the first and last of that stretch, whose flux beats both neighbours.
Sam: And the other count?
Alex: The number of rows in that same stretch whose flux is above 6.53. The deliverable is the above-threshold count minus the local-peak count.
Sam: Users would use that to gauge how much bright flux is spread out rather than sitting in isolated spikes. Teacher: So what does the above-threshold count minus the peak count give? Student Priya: 8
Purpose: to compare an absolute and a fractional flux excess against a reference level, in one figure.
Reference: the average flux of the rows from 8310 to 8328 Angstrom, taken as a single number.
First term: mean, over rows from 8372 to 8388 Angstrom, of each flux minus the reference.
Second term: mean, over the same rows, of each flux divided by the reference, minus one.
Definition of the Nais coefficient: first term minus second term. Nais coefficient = -0.17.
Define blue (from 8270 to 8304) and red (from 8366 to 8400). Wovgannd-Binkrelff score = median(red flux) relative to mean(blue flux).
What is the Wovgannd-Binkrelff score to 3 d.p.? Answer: 0.977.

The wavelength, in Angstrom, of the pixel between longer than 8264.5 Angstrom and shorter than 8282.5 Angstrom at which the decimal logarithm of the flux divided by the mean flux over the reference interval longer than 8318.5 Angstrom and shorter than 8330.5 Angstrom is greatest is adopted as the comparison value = 8275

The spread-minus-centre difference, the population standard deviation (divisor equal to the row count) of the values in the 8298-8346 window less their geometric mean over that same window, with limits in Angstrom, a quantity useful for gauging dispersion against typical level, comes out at -6.55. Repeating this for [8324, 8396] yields -6.35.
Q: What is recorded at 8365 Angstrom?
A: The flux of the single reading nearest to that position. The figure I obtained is 6.602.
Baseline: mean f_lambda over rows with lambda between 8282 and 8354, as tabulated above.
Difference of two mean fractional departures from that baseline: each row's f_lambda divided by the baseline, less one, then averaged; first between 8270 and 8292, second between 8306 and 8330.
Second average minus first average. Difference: 0.003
